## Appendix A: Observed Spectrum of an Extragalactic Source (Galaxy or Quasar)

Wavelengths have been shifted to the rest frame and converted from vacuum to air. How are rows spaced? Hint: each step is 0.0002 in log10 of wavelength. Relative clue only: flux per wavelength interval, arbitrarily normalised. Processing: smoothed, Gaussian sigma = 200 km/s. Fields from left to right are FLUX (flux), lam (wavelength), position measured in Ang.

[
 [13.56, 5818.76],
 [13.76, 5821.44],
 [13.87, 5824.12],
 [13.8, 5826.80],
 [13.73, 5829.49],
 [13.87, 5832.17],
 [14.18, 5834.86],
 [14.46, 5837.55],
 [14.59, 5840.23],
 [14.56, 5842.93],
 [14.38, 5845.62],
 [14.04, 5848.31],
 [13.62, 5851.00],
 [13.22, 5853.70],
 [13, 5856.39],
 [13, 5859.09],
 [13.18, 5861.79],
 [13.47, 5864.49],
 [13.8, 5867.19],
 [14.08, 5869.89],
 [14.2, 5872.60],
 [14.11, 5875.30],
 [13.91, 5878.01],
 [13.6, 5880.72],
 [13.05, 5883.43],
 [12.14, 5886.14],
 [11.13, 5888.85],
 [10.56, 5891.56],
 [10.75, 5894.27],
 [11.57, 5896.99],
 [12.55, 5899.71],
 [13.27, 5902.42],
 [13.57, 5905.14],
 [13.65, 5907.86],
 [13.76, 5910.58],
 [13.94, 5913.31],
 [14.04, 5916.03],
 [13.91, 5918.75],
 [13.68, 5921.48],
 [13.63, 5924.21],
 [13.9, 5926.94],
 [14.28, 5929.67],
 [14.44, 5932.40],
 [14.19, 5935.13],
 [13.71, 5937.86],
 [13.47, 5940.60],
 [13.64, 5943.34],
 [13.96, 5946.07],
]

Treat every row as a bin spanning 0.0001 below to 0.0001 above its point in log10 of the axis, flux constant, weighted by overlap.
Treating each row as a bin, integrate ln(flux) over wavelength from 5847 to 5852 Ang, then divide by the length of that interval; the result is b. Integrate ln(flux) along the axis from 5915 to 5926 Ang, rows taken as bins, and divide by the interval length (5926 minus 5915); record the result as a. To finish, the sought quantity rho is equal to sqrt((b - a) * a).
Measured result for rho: 0.11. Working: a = 2.62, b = 2.63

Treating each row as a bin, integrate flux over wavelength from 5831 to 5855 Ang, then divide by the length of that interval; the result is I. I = 14.1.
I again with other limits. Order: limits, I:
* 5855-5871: 13.4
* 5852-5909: 12.9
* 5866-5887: 13.6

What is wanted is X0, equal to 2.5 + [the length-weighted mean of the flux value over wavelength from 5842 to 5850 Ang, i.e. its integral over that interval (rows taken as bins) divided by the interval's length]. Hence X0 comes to 16.8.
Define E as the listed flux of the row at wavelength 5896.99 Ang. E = 11.57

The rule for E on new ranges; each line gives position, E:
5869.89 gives 14.08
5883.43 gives 13.05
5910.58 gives 13.76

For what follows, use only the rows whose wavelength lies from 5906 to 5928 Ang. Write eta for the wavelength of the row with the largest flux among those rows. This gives 5916.03 Ang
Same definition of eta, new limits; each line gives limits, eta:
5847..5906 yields 5872.60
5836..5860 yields 5840.23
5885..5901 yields 5899.71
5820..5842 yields 5840.23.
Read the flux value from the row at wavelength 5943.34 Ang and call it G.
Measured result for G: 13.64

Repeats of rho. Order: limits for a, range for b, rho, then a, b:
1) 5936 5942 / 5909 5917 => 0.23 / 2.61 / 2.63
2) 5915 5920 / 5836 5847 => 0.30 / 2.64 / 2.67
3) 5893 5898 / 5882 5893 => 0.36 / 2.41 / 2.46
